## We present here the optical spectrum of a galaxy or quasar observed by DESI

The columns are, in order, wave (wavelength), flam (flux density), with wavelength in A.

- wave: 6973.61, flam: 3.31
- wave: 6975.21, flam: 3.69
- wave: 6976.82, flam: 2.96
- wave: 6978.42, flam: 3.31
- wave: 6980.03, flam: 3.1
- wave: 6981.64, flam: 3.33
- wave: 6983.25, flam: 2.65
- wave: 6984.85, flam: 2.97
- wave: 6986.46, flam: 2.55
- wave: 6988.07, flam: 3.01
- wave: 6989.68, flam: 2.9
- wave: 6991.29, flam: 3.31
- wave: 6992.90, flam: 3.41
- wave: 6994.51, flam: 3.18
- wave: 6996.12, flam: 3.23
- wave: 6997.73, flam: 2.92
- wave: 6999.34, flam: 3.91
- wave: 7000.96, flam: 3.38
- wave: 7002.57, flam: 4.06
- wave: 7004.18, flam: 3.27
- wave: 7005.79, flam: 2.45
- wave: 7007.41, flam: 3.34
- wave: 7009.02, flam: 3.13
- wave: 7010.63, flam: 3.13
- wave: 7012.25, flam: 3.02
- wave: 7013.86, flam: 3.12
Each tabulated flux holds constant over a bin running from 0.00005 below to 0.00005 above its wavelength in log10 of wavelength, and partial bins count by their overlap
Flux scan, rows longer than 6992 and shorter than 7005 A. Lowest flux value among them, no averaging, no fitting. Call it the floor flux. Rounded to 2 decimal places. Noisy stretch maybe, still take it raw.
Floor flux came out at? 2.92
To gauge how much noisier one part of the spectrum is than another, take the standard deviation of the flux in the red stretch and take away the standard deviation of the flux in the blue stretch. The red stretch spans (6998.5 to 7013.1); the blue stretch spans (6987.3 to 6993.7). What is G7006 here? 0.24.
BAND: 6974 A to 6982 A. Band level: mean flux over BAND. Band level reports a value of 3.28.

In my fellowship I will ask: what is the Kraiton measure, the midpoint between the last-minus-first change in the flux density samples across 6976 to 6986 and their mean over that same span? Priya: 1.5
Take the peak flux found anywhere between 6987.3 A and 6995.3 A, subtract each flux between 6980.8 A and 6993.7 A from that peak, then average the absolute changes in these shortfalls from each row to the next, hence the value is 0.36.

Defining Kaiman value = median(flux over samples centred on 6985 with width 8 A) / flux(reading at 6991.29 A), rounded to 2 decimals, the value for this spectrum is 0.90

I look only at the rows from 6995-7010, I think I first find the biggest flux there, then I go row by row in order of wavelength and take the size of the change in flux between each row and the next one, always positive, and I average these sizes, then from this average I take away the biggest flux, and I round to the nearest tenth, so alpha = -3.4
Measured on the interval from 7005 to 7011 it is -3.0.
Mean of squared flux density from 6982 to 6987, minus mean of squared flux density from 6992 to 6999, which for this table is -2.7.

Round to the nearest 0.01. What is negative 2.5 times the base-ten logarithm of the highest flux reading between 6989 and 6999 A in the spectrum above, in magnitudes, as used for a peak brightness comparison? -1.33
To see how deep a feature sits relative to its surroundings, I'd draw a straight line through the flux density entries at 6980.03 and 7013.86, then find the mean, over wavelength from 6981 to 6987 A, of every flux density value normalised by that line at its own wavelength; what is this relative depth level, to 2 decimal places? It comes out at 0.93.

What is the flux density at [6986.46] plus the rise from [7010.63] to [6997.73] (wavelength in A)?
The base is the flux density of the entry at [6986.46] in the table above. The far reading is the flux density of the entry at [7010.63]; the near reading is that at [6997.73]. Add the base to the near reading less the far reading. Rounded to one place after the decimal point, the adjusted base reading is 2.3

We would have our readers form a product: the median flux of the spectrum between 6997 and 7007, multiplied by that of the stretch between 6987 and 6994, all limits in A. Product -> 10.5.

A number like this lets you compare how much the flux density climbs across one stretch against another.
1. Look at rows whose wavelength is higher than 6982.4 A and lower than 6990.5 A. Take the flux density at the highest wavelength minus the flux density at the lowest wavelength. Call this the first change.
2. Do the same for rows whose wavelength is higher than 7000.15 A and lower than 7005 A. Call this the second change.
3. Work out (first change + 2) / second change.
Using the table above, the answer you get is -20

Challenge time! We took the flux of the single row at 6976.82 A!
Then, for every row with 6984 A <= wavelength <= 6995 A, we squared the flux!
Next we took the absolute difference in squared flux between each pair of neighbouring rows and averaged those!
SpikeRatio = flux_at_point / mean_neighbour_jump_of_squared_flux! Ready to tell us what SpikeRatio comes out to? 1.73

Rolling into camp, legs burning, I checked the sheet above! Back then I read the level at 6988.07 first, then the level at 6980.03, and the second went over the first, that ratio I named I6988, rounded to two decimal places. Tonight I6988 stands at 1.03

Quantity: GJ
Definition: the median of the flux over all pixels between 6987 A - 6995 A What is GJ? 3.18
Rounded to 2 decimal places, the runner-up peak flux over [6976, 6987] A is 3.31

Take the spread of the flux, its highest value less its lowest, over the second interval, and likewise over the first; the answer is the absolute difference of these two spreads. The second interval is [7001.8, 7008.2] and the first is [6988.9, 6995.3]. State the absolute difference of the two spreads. 1.1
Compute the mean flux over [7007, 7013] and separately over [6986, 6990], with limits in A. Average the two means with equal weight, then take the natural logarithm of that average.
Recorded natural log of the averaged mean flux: 1.09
